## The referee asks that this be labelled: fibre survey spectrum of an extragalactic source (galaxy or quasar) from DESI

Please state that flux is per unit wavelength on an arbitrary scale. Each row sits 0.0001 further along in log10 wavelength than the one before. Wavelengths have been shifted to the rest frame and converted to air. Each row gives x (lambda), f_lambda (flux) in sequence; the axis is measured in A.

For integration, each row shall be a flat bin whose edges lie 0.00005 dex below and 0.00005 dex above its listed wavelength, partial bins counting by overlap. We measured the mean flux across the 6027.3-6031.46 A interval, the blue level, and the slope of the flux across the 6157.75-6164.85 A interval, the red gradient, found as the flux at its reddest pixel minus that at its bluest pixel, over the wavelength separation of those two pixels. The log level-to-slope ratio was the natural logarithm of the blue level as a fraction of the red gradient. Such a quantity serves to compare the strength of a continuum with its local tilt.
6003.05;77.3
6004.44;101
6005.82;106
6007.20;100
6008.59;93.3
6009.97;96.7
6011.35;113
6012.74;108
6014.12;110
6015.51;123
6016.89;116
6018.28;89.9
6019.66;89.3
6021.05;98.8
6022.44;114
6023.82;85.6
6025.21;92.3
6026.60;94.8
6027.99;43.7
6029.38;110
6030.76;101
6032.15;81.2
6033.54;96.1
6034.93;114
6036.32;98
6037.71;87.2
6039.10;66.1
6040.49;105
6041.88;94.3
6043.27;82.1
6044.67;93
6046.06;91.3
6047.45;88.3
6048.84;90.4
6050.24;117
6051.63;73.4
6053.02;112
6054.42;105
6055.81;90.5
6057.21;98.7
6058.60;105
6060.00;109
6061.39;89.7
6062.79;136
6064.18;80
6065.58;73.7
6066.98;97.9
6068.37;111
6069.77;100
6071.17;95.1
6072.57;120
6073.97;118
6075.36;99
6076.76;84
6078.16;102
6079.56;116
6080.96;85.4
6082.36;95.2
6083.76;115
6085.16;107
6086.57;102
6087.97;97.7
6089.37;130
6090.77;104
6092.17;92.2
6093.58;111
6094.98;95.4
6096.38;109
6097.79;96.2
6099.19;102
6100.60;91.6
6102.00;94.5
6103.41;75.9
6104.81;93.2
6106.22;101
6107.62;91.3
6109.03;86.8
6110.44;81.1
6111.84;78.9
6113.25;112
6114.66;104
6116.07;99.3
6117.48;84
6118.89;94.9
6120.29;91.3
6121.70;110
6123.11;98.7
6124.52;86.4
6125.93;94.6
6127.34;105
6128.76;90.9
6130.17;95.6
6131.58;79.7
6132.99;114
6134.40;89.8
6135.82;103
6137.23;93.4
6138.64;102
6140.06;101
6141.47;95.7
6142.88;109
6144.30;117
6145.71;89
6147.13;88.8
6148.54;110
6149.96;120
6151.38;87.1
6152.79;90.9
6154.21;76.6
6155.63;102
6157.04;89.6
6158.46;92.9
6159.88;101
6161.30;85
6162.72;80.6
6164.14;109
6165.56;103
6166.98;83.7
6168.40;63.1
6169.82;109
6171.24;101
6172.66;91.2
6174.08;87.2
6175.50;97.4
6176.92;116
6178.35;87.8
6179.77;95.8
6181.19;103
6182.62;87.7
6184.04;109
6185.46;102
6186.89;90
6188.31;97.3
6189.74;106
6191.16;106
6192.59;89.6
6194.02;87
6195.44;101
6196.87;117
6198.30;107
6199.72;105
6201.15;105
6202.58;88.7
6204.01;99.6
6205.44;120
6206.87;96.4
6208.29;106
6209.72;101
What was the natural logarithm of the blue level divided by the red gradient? 3.4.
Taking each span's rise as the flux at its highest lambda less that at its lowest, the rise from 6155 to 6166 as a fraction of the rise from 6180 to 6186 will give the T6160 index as -1.0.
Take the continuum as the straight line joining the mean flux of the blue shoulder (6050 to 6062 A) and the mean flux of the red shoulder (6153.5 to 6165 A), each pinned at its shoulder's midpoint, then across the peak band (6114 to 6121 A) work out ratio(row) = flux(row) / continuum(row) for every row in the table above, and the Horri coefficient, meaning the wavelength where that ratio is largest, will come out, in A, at 6114.66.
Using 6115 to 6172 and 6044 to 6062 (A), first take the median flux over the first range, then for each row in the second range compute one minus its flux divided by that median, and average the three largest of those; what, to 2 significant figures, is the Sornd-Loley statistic 0.12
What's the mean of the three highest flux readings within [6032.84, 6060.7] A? 114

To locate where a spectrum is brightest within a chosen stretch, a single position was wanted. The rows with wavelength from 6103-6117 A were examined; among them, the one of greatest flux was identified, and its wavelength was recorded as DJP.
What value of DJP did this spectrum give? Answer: 6113.25 A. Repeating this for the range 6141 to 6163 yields 6149.96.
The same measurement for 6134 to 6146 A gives 6144.30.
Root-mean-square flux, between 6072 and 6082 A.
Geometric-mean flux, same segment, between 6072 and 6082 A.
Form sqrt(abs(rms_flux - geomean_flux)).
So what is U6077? 1.4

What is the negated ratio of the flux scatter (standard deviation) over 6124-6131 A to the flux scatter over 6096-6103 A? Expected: -1.0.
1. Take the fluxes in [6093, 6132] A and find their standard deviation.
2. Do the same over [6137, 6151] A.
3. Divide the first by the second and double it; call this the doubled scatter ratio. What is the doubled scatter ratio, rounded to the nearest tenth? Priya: 1.8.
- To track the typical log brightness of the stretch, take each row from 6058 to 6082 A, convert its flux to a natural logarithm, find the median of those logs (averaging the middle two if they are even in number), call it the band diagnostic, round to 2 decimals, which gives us 4.61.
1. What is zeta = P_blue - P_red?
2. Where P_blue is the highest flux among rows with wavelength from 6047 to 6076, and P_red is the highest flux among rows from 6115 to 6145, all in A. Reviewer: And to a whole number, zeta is 19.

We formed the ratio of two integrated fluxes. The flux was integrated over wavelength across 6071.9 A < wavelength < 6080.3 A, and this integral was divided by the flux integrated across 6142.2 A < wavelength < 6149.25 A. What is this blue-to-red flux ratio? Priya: 1.23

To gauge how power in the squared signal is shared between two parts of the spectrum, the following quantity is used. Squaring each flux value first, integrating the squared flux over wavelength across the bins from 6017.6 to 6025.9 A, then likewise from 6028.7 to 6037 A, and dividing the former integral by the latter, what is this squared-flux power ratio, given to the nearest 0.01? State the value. 0.90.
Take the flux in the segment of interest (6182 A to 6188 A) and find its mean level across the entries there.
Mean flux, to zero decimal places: 97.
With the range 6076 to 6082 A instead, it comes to 97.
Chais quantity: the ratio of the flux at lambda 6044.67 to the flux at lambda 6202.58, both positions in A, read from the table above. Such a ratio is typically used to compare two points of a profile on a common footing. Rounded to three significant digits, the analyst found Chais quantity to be 1.05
